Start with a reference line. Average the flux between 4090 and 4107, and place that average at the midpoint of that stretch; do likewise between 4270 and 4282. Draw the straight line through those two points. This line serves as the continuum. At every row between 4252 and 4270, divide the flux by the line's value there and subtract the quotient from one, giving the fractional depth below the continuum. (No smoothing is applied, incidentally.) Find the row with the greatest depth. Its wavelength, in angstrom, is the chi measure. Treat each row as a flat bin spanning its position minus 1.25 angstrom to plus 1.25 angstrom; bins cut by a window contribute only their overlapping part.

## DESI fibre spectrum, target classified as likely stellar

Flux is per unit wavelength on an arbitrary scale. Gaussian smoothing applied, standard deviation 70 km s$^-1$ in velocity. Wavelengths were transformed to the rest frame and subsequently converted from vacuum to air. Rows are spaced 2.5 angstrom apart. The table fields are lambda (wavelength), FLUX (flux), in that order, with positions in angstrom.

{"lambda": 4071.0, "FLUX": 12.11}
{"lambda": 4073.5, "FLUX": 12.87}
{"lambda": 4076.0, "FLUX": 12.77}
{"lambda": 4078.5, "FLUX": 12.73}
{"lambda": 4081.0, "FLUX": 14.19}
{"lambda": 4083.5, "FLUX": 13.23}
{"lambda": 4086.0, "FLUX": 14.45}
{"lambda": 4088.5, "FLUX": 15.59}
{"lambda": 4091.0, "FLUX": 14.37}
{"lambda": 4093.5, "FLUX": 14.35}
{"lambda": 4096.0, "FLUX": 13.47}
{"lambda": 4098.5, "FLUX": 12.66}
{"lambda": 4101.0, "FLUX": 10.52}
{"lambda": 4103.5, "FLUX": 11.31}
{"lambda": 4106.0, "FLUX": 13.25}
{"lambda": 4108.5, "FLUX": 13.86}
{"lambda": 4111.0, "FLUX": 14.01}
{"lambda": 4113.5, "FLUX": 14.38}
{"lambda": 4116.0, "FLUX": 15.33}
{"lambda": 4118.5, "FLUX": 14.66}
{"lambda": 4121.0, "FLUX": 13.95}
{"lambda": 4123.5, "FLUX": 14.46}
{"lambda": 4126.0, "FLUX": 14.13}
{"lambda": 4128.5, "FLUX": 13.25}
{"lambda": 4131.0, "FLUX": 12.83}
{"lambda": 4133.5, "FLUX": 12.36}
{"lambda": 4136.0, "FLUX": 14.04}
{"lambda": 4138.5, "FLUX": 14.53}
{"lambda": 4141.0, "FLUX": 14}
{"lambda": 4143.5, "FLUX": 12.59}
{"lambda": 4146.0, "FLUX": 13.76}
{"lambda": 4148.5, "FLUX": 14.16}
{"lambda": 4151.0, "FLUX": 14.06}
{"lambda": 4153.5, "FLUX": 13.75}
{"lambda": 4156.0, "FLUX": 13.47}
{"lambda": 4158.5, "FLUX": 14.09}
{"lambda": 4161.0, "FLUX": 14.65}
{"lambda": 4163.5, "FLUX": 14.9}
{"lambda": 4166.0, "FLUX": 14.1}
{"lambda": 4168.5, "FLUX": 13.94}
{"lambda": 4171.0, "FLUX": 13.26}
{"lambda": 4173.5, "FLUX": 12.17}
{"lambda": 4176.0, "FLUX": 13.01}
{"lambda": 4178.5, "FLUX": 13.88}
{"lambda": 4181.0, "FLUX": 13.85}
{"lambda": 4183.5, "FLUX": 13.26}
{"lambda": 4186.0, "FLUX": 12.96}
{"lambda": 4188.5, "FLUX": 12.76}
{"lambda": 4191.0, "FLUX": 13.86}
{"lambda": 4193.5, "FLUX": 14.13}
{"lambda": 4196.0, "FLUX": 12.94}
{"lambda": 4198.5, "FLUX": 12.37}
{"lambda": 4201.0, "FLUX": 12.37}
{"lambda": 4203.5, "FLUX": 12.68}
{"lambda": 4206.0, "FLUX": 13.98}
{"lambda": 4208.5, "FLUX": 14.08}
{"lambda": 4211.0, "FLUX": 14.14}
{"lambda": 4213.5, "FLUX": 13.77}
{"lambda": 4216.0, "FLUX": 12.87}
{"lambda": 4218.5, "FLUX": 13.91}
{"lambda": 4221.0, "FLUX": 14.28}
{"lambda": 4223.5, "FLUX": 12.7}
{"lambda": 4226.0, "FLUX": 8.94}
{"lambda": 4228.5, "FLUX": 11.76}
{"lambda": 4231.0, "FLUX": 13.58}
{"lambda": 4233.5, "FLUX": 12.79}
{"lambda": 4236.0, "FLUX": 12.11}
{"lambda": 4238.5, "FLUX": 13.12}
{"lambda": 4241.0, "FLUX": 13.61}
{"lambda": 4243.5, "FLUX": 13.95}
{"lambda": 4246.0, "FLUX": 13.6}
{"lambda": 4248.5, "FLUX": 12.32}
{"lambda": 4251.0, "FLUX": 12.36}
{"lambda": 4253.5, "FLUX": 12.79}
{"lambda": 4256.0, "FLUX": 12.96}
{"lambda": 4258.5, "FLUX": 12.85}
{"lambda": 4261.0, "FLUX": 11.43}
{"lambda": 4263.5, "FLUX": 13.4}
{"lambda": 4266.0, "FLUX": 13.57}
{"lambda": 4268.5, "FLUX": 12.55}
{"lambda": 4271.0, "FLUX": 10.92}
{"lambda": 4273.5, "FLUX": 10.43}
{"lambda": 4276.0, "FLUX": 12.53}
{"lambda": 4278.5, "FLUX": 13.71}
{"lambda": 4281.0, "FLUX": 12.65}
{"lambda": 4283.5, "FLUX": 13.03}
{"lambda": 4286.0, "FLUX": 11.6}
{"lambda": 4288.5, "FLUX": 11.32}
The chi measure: 4261.0 angstrom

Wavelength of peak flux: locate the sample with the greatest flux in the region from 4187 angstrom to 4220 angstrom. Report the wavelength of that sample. 4211.0 angstrom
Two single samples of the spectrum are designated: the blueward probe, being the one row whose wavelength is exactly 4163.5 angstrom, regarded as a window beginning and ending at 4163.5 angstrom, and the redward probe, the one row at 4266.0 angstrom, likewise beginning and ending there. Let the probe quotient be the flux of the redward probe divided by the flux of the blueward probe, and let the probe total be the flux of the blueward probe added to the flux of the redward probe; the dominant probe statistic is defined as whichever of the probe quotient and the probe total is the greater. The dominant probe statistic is 28.5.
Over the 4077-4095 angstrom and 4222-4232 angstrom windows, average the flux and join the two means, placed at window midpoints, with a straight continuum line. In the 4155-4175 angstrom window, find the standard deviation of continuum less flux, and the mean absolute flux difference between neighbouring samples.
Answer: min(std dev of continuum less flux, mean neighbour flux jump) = 0.59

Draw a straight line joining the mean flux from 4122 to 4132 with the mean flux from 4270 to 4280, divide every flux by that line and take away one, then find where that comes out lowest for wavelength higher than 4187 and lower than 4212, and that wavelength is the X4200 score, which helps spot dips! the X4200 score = 4198.5 angstrom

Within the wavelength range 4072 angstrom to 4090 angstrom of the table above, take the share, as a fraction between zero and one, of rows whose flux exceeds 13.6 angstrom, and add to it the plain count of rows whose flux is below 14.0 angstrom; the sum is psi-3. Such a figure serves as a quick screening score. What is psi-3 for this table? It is 4.4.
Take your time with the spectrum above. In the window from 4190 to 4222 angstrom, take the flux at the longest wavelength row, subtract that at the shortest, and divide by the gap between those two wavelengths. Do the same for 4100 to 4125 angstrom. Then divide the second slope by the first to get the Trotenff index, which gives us 13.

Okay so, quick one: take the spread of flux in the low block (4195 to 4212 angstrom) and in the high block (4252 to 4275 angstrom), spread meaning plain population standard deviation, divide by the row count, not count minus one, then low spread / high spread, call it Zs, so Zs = 0.7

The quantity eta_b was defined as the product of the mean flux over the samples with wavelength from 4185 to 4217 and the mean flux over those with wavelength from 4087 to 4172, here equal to 183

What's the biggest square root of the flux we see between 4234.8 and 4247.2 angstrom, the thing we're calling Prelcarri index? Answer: 3.73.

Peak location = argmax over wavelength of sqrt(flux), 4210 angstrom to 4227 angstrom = 4221.0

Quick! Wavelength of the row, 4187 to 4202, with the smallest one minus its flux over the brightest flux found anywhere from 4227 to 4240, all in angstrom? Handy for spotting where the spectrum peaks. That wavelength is 4193.5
